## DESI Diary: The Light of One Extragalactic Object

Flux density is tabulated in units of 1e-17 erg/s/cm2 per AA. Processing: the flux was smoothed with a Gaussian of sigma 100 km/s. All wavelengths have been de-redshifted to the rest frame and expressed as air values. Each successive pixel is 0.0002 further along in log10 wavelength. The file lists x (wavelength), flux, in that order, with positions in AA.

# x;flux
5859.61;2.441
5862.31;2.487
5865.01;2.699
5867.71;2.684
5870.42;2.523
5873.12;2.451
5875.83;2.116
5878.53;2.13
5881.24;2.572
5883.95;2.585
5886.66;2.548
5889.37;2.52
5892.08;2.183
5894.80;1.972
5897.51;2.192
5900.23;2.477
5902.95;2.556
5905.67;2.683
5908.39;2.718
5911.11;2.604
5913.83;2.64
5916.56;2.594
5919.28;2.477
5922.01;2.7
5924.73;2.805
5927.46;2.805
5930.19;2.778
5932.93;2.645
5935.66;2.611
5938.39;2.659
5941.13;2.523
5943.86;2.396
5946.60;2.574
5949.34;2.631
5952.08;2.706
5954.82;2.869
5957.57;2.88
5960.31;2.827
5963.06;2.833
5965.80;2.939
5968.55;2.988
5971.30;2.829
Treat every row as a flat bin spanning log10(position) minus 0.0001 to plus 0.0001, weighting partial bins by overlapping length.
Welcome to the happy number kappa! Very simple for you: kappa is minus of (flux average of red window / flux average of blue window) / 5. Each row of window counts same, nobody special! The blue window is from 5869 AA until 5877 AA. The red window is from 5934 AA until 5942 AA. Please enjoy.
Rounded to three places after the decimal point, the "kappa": -0.220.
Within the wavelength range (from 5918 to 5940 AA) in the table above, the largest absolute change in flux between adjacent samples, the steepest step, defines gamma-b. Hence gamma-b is 0.22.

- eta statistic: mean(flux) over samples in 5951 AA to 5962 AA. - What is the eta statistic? 2.82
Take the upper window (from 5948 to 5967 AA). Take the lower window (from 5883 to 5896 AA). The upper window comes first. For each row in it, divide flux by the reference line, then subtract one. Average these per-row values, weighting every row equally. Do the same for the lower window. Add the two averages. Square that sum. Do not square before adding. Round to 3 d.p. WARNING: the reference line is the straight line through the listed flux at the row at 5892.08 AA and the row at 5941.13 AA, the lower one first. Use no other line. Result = 0.025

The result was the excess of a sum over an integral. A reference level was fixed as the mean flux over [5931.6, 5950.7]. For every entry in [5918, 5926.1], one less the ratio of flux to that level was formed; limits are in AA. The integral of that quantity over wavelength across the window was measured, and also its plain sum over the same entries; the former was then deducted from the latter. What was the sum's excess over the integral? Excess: 0.2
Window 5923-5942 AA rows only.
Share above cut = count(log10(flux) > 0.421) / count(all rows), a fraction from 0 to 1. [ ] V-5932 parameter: 0.71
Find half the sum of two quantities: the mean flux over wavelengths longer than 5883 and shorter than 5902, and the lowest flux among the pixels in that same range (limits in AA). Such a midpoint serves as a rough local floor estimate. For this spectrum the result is 2.16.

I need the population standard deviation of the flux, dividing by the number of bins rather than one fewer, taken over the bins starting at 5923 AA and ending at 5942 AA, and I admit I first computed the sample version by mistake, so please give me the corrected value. 0.10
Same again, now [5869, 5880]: 0.18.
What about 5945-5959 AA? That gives 0.12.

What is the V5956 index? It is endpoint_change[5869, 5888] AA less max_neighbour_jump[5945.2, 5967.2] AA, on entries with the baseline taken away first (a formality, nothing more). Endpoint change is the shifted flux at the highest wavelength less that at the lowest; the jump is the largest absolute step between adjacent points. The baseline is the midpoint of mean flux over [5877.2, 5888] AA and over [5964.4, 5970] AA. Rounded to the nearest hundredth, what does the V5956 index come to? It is -0.14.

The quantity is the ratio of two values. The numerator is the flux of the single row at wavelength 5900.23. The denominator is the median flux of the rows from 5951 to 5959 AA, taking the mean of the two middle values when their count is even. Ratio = 0.86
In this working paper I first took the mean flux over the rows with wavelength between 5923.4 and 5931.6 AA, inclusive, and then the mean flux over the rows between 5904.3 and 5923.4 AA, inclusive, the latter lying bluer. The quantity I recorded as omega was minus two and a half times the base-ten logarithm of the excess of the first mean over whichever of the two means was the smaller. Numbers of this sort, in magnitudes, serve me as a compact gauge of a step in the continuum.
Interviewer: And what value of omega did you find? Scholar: 2.0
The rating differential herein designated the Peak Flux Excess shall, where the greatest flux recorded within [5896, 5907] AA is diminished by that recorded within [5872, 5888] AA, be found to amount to 0.10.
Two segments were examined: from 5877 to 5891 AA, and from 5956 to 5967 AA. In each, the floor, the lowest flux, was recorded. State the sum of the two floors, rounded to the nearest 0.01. 4.96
